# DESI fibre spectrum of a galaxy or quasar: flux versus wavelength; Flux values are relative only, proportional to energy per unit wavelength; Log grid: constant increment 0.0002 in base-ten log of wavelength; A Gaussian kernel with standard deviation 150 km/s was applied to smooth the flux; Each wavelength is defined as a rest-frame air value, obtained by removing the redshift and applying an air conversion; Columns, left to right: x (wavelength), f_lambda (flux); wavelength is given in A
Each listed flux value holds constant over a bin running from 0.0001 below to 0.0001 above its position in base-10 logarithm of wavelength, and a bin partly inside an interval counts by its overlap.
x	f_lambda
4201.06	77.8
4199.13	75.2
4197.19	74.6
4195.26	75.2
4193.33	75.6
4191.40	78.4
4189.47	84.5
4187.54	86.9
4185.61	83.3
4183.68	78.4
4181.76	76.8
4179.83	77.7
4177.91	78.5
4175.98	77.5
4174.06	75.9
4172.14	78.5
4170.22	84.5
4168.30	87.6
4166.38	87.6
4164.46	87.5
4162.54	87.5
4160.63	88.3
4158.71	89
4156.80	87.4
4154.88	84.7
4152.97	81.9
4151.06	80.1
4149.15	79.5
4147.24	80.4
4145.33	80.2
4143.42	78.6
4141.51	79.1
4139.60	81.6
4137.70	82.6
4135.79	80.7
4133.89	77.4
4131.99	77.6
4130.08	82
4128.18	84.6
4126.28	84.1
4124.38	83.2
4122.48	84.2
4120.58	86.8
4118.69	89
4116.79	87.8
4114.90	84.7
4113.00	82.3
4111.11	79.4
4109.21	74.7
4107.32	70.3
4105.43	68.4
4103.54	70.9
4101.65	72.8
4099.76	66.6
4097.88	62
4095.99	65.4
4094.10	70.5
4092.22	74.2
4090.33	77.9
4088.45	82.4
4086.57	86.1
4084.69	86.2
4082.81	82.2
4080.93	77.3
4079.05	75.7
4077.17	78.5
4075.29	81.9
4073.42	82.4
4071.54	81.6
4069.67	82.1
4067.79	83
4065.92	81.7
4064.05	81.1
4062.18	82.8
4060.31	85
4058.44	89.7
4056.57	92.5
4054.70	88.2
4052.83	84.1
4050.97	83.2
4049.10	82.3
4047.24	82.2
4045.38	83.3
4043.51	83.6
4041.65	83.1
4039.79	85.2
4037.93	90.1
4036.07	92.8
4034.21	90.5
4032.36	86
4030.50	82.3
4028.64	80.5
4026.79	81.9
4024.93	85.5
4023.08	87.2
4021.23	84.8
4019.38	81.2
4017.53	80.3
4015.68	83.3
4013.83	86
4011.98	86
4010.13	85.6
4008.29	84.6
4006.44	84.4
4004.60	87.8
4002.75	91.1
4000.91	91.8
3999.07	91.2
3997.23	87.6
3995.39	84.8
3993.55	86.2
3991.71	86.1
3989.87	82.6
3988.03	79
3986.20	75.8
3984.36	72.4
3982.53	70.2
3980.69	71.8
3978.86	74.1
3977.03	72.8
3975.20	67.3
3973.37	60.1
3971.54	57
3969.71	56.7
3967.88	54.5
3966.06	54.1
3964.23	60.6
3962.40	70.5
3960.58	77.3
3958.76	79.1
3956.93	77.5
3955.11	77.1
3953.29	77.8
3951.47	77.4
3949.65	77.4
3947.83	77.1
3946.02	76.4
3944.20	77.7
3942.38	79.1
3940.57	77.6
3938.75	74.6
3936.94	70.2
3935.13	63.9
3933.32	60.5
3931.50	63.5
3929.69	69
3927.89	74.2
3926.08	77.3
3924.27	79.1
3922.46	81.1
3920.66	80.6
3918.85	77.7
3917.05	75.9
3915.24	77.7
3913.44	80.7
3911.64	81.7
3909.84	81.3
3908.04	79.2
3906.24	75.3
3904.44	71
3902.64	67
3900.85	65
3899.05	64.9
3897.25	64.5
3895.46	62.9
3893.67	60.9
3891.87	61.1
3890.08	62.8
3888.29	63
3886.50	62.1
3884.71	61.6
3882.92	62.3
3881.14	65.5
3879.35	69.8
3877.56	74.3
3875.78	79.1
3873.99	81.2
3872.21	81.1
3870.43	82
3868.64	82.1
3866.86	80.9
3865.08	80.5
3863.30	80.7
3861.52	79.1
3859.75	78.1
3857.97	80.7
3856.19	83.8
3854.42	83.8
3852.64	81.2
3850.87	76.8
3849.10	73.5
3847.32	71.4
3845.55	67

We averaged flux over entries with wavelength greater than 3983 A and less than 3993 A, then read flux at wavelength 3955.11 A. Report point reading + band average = 156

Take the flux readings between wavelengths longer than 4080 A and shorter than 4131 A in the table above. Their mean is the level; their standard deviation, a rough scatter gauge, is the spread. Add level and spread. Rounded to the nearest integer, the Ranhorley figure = 86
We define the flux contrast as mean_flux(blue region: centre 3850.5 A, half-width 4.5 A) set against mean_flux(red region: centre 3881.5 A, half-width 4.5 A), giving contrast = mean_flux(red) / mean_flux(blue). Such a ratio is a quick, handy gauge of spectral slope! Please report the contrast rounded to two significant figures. 0.86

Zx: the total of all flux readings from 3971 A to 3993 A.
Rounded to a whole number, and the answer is 869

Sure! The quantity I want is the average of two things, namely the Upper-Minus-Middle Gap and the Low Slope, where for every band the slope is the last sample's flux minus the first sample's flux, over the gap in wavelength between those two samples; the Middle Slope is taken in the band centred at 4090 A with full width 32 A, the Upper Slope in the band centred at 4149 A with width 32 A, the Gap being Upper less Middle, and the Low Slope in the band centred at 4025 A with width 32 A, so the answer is 0.4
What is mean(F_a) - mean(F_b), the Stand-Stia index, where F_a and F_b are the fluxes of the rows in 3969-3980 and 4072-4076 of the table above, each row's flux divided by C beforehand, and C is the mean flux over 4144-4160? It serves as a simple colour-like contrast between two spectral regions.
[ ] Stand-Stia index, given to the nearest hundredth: -0.21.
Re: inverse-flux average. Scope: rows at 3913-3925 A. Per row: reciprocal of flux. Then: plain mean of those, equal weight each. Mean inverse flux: 0.0127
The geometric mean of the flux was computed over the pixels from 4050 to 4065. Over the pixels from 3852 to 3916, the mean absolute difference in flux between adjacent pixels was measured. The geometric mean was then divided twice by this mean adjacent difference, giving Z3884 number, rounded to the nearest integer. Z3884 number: 28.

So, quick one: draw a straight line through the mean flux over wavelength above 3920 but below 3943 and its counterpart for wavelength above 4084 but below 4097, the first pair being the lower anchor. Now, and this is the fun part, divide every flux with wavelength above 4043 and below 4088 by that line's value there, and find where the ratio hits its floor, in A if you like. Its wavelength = 4079.05 A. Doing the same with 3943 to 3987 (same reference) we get 3966.06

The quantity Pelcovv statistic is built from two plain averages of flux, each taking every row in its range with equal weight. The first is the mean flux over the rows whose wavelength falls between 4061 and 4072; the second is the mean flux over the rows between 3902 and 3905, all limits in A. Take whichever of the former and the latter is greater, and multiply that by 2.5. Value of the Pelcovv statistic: 205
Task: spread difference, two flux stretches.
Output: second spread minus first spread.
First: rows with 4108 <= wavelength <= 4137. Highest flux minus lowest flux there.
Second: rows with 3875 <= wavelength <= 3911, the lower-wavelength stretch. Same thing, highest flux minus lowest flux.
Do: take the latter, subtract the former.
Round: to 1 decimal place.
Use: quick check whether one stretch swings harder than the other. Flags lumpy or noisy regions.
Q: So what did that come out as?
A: 6.1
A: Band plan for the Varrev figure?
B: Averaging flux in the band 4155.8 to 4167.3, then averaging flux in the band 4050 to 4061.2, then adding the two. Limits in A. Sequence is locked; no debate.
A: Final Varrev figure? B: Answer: 175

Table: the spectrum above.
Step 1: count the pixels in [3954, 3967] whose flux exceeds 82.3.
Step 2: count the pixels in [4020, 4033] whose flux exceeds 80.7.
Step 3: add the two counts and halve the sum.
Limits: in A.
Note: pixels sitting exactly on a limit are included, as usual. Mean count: 3.0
